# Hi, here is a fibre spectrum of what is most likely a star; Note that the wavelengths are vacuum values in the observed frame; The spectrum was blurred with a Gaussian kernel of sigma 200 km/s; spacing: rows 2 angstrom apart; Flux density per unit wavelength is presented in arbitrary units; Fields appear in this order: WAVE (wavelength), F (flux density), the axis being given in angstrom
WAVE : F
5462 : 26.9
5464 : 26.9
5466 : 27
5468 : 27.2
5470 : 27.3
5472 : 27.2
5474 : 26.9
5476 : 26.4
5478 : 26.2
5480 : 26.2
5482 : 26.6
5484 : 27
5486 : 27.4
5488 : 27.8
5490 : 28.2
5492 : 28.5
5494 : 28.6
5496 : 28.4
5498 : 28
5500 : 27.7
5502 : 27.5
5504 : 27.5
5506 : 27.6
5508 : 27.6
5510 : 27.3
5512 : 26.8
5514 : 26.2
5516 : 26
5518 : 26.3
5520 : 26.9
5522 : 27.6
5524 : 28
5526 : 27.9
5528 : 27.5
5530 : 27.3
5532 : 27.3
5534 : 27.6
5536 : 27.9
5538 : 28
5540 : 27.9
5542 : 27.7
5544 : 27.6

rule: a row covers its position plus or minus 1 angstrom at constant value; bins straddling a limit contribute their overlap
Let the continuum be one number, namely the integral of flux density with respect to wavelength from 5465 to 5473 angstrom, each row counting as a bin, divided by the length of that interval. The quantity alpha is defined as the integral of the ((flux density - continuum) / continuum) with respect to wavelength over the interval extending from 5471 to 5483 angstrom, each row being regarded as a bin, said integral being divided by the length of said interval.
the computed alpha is -0.022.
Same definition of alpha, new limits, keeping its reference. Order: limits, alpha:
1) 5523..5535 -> 0.016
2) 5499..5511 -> 0.013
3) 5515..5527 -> -0.002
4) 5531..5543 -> 0.021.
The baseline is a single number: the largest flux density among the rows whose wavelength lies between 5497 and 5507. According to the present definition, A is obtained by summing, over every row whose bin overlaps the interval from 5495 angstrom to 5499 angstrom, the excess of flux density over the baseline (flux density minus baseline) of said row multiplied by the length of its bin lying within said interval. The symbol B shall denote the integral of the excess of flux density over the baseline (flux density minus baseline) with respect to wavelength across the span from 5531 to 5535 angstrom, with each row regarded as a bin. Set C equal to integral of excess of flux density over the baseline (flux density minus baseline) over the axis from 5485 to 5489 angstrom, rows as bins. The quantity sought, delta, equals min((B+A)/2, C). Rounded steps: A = 0.8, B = -2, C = -1.6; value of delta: -1.6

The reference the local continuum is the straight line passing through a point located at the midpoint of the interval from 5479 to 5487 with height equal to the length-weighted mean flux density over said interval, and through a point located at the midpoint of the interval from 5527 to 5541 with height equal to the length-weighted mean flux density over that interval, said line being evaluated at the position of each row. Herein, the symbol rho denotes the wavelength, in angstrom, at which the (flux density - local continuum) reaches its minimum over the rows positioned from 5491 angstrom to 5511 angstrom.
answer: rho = 5510 angstrom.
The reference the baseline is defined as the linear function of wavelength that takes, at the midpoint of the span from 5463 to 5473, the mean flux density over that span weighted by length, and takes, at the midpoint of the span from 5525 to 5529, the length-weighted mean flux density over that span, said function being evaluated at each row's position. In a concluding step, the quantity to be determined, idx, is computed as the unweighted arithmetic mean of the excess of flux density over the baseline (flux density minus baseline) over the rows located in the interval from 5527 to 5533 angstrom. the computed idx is -0.36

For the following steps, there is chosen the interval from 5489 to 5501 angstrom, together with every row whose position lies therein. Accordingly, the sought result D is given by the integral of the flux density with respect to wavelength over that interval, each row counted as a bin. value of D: 339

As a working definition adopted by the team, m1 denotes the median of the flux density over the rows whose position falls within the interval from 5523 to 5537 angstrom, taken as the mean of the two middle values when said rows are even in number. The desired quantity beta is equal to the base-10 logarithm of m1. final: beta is 1.44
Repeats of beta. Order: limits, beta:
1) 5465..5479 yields 1.43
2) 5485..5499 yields 1.45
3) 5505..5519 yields 1.43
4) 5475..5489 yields 1.42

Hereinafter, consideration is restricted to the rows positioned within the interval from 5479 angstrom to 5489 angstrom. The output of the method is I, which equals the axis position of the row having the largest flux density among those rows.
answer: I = 5488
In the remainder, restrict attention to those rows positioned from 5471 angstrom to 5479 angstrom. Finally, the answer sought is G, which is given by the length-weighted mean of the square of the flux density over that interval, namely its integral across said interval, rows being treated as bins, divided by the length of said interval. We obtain 712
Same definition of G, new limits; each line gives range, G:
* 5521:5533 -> 762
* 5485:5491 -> 773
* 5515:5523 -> 713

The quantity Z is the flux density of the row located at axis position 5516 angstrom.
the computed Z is 26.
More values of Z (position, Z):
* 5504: 27.5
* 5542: 27.7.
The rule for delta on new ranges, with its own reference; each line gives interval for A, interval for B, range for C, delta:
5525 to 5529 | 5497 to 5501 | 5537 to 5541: -0.9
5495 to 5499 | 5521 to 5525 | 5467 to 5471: -3.0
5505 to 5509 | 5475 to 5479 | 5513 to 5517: -7.6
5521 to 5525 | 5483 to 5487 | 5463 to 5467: -4.2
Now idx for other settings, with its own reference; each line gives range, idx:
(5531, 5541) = -0.05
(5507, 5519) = -0.86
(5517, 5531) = -0.31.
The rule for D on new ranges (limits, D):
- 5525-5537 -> 331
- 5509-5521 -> 319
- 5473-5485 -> 319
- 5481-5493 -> 331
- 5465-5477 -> 324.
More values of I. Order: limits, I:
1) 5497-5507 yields 5498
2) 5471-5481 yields 5472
